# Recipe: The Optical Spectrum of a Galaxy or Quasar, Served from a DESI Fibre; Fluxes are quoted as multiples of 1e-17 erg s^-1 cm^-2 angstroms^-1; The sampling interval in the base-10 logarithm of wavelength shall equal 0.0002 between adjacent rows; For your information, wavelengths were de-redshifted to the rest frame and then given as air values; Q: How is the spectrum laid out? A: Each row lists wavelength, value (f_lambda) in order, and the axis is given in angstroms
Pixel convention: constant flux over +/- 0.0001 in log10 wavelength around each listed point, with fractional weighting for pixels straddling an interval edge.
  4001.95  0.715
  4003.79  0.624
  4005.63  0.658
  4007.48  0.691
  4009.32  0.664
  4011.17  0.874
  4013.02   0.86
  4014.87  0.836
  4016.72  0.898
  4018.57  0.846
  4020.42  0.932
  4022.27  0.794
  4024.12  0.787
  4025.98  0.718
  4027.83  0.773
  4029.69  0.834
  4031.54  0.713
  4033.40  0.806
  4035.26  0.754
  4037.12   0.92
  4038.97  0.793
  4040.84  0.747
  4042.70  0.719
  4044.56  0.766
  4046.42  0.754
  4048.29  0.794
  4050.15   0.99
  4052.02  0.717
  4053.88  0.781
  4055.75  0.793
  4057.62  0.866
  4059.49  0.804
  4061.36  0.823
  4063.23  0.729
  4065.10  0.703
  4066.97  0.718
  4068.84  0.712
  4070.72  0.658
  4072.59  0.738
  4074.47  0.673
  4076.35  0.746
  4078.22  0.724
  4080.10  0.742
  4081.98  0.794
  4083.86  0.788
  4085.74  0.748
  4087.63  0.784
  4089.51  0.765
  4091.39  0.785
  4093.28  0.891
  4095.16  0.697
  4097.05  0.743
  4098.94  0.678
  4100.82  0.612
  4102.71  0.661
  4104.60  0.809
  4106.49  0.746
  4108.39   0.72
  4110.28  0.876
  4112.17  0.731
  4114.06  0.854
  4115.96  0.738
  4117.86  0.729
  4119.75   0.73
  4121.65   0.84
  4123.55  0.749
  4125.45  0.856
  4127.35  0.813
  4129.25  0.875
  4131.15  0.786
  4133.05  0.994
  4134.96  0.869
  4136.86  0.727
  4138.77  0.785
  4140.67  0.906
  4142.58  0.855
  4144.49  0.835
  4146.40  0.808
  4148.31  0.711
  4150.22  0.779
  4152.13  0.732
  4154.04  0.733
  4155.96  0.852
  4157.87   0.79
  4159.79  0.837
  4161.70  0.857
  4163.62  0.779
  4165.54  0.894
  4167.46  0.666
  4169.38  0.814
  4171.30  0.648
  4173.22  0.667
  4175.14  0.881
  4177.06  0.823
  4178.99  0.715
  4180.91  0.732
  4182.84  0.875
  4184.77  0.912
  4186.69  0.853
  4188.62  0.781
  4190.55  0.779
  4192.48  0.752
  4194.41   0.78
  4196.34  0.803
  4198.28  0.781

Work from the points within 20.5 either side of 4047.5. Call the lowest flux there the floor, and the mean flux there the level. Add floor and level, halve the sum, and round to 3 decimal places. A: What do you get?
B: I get 0.745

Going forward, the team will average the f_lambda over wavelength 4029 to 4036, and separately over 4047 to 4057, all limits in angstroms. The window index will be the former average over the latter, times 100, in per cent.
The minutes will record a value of 95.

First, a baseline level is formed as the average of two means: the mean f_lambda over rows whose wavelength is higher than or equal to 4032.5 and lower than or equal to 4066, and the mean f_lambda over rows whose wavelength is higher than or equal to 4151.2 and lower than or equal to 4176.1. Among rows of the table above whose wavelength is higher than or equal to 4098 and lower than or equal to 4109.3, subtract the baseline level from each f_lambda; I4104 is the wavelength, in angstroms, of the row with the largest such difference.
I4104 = 4104.60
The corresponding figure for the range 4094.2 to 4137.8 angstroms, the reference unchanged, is 4133.05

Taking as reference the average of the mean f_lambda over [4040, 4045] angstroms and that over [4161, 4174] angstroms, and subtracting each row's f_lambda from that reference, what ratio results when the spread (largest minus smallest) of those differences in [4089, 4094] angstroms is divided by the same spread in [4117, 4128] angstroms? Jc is 1.0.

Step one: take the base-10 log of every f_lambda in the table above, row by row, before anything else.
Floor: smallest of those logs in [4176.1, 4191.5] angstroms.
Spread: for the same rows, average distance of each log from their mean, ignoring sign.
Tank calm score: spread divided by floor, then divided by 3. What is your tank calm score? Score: -0.070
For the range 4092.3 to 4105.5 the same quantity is -0.068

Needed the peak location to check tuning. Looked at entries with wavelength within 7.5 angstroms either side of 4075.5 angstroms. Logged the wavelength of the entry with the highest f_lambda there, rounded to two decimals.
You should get 4081.98 angstroms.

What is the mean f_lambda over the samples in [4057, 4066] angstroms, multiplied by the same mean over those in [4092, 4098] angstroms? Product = 0.61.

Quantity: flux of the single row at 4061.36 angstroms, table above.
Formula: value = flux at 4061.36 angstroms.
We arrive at 0.823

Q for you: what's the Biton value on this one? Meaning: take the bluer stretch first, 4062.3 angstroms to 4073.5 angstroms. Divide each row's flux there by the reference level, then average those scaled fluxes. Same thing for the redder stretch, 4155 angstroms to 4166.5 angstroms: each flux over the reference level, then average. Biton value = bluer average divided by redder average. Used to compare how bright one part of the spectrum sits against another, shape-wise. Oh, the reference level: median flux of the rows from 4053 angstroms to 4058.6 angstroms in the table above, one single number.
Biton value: 0.85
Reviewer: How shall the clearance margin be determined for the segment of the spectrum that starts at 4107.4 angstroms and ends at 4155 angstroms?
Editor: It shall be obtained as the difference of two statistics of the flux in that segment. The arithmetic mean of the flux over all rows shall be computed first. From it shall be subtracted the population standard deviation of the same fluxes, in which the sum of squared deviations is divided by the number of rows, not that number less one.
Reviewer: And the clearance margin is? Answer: 0.73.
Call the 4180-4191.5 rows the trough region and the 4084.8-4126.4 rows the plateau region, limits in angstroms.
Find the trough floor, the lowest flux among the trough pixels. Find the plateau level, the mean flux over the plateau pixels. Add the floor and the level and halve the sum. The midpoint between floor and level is 0.75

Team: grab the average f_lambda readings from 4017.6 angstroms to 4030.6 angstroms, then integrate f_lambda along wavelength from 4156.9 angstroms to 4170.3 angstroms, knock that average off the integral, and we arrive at 10.0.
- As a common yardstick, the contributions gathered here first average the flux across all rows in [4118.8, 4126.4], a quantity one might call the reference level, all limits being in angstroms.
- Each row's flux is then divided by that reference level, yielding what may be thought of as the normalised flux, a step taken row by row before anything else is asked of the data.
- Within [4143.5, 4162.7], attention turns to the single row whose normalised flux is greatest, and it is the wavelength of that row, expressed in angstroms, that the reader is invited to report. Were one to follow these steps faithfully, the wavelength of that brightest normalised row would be 4161.70 angstroms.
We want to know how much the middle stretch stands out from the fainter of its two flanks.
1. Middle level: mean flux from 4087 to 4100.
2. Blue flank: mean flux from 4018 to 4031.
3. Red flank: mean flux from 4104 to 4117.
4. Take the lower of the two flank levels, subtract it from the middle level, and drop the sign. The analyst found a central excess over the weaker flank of 0.019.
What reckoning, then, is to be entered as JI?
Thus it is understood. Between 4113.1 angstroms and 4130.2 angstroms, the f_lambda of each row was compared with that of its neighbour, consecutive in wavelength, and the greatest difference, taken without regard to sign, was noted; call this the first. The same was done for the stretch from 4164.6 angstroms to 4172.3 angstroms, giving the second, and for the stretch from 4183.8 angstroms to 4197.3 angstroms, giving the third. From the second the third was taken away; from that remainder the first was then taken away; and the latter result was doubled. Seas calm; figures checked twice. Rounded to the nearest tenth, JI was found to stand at 0.1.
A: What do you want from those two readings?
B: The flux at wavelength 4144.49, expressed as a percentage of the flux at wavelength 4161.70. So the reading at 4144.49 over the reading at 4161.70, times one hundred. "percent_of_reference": 97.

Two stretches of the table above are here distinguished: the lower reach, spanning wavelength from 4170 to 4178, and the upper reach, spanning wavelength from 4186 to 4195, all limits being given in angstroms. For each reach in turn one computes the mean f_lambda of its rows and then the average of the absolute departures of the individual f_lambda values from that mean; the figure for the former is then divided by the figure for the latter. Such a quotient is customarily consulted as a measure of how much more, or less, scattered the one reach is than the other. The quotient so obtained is 3.8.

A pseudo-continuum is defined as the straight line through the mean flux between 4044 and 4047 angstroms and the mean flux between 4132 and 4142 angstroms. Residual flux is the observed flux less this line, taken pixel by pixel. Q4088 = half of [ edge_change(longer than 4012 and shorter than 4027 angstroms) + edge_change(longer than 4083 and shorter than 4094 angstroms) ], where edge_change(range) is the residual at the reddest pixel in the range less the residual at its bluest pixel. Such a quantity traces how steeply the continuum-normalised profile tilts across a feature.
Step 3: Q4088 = -0.03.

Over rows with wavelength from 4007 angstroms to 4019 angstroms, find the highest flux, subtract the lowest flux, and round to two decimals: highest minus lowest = 0.23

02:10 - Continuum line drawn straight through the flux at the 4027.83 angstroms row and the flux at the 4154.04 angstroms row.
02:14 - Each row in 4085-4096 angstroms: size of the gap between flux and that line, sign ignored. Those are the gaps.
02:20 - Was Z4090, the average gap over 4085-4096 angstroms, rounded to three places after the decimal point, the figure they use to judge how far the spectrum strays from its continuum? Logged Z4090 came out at 0.046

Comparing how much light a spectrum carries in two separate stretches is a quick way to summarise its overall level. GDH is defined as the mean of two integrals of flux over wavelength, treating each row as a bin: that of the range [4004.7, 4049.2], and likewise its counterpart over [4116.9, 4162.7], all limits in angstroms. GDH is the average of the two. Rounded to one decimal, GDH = 36.1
